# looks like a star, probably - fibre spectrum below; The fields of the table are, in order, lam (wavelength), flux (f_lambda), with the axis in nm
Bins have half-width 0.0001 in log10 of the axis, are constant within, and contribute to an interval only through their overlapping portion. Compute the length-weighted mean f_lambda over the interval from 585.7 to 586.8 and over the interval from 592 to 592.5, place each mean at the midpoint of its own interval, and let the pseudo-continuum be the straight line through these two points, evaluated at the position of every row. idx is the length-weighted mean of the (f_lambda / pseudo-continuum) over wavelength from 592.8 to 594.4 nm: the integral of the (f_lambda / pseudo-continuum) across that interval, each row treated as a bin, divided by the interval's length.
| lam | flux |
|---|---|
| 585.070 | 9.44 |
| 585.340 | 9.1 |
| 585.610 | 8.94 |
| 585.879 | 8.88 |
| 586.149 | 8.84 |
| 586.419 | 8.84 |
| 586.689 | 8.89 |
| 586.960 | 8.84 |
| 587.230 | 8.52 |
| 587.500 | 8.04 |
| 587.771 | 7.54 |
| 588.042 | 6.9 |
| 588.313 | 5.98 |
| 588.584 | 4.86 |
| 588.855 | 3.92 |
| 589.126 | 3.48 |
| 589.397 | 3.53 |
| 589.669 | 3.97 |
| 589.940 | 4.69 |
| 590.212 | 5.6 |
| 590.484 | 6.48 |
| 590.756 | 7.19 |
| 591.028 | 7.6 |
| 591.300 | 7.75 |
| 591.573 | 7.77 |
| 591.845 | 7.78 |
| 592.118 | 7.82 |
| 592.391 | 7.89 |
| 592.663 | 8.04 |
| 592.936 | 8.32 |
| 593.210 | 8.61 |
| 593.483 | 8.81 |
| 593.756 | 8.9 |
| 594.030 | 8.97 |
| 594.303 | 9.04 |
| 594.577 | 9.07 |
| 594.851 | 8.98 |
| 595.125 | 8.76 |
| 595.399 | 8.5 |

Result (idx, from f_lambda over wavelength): 1.15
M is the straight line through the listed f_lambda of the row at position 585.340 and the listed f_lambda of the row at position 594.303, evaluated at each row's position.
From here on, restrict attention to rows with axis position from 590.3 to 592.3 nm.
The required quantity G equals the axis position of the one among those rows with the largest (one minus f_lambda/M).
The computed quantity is 590.484 nm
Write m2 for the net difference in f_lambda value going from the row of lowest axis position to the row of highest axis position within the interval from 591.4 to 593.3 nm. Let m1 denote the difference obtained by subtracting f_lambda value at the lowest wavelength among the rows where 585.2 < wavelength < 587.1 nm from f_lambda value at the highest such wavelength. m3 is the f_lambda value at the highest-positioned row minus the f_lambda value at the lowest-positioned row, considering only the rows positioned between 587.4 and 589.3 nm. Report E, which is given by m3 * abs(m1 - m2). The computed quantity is -5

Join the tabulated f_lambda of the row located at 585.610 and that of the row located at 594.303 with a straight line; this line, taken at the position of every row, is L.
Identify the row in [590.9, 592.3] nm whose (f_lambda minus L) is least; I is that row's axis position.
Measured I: 591.028 nm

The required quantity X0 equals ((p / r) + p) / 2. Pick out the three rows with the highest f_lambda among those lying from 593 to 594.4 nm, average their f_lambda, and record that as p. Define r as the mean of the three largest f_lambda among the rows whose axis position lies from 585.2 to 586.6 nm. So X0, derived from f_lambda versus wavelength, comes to 5.0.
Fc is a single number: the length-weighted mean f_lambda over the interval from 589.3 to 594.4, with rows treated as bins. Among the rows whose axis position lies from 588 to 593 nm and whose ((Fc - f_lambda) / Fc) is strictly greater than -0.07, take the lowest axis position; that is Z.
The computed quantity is 588.042 nm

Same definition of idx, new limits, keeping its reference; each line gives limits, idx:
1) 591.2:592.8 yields 0.99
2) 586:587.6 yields 0.99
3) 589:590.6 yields 0.56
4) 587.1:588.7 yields 0.81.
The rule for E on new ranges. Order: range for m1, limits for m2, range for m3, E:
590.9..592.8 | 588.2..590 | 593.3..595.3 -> 0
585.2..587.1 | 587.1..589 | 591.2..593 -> 2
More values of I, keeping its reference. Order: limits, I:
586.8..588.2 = 588.042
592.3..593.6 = 592.391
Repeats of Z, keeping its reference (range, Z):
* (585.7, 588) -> 587.771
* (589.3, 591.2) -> 589.397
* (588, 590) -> 588.042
